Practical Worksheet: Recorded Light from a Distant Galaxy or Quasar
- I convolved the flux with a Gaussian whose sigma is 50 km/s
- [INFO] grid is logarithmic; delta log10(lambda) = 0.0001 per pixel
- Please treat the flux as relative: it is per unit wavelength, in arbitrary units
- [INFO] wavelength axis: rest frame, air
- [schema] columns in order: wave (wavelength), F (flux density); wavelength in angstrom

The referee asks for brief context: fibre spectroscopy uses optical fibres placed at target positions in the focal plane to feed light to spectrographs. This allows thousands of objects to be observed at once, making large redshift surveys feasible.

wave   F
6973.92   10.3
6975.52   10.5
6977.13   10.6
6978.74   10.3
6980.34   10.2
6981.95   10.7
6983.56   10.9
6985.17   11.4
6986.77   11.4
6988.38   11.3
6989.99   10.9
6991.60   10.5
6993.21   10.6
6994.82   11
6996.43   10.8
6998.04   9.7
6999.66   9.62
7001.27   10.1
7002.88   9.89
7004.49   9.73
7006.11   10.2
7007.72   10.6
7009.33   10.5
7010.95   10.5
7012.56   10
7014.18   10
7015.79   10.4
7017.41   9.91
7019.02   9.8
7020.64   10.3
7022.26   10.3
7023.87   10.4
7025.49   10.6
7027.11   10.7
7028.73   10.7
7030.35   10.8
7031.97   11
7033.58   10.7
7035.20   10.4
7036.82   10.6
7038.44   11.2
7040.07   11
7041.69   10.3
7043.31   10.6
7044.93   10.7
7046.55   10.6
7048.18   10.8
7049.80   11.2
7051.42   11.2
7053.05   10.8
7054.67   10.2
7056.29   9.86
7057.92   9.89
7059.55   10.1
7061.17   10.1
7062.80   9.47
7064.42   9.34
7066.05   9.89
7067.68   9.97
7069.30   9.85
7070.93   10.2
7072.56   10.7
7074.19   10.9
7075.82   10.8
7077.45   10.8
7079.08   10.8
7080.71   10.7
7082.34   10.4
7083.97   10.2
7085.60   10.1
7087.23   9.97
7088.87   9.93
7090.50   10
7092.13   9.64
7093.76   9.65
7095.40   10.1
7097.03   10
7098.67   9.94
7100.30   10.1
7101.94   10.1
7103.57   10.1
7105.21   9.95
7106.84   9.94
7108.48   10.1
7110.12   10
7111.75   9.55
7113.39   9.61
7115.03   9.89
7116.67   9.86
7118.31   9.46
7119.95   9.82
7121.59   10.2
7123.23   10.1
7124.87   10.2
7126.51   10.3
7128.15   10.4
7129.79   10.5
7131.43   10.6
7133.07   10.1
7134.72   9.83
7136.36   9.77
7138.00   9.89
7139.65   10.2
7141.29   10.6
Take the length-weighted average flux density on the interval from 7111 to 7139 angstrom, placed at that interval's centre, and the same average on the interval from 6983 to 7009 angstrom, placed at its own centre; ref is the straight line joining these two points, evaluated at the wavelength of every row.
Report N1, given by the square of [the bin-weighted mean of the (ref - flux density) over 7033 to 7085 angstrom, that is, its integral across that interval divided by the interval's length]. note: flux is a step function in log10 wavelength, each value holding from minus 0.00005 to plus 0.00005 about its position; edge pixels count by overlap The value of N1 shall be 0.027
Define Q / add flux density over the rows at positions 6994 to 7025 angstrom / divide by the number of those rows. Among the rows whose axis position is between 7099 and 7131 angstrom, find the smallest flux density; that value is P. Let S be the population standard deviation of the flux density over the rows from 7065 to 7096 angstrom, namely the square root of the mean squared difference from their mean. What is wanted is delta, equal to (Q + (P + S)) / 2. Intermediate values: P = 9.46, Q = 10.20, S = 0.41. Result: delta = 10.0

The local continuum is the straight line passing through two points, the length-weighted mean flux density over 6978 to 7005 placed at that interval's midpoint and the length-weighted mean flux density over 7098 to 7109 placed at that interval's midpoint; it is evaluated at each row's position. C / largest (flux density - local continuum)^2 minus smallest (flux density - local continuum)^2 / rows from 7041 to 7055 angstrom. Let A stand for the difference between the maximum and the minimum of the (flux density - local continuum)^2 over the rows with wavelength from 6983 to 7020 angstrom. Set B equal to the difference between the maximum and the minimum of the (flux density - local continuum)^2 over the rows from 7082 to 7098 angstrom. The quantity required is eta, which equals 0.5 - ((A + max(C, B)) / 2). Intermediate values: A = 0.79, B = 0.20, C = 0.9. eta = -0.32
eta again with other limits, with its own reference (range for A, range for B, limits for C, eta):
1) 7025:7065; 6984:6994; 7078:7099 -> -0.28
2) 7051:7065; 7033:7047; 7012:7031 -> -0.31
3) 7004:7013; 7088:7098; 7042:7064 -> -0.21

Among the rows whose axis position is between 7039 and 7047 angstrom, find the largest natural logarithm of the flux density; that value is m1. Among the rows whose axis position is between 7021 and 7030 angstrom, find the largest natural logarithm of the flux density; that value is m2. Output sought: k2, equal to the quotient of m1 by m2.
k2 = 1.01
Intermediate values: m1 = 2.40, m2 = 2.37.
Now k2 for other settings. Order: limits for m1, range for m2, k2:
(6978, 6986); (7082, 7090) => 1.04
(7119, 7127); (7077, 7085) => 0.98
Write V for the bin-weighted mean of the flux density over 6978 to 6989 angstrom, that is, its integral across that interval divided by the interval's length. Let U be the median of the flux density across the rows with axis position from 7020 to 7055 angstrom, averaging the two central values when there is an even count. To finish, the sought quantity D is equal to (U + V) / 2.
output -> 10.8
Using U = 10.7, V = 10.9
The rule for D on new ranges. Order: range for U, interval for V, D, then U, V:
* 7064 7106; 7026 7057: 10.4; 10.1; 10.7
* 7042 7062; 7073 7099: 10.4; 10.6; 10.3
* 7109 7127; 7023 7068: 10.2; 9.9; 10.5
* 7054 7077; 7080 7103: 10.0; 10.0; 10.1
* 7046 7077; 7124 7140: 10.2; 10.2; 10.2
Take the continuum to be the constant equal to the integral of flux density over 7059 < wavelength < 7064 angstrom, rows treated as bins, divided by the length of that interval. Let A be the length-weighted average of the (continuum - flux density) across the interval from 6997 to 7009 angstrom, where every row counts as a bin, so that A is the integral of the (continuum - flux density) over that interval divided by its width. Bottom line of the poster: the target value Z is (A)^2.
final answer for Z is 0.0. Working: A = -0.2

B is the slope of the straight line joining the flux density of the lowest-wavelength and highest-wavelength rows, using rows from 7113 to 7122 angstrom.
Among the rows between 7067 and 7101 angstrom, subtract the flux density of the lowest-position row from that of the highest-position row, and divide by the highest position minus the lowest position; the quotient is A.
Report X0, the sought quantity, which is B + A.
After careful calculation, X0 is 0.08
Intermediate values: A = 0.00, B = 0.072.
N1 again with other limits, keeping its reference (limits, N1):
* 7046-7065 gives 0.000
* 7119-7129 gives 0.023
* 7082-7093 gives 0.021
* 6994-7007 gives 0.149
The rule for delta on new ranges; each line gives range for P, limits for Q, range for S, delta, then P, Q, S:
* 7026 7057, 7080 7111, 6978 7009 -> 10.2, 9.86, 10.05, 0.55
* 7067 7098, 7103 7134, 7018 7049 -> 10.0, 9.64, 10.04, 0.31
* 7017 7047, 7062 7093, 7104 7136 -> 10.1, 9.8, 10.19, 0.30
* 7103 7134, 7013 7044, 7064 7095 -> 10.2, 9.46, 10.51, 0.45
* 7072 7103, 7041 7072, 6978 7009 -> 10.2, 9.64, 10.27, 0.55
